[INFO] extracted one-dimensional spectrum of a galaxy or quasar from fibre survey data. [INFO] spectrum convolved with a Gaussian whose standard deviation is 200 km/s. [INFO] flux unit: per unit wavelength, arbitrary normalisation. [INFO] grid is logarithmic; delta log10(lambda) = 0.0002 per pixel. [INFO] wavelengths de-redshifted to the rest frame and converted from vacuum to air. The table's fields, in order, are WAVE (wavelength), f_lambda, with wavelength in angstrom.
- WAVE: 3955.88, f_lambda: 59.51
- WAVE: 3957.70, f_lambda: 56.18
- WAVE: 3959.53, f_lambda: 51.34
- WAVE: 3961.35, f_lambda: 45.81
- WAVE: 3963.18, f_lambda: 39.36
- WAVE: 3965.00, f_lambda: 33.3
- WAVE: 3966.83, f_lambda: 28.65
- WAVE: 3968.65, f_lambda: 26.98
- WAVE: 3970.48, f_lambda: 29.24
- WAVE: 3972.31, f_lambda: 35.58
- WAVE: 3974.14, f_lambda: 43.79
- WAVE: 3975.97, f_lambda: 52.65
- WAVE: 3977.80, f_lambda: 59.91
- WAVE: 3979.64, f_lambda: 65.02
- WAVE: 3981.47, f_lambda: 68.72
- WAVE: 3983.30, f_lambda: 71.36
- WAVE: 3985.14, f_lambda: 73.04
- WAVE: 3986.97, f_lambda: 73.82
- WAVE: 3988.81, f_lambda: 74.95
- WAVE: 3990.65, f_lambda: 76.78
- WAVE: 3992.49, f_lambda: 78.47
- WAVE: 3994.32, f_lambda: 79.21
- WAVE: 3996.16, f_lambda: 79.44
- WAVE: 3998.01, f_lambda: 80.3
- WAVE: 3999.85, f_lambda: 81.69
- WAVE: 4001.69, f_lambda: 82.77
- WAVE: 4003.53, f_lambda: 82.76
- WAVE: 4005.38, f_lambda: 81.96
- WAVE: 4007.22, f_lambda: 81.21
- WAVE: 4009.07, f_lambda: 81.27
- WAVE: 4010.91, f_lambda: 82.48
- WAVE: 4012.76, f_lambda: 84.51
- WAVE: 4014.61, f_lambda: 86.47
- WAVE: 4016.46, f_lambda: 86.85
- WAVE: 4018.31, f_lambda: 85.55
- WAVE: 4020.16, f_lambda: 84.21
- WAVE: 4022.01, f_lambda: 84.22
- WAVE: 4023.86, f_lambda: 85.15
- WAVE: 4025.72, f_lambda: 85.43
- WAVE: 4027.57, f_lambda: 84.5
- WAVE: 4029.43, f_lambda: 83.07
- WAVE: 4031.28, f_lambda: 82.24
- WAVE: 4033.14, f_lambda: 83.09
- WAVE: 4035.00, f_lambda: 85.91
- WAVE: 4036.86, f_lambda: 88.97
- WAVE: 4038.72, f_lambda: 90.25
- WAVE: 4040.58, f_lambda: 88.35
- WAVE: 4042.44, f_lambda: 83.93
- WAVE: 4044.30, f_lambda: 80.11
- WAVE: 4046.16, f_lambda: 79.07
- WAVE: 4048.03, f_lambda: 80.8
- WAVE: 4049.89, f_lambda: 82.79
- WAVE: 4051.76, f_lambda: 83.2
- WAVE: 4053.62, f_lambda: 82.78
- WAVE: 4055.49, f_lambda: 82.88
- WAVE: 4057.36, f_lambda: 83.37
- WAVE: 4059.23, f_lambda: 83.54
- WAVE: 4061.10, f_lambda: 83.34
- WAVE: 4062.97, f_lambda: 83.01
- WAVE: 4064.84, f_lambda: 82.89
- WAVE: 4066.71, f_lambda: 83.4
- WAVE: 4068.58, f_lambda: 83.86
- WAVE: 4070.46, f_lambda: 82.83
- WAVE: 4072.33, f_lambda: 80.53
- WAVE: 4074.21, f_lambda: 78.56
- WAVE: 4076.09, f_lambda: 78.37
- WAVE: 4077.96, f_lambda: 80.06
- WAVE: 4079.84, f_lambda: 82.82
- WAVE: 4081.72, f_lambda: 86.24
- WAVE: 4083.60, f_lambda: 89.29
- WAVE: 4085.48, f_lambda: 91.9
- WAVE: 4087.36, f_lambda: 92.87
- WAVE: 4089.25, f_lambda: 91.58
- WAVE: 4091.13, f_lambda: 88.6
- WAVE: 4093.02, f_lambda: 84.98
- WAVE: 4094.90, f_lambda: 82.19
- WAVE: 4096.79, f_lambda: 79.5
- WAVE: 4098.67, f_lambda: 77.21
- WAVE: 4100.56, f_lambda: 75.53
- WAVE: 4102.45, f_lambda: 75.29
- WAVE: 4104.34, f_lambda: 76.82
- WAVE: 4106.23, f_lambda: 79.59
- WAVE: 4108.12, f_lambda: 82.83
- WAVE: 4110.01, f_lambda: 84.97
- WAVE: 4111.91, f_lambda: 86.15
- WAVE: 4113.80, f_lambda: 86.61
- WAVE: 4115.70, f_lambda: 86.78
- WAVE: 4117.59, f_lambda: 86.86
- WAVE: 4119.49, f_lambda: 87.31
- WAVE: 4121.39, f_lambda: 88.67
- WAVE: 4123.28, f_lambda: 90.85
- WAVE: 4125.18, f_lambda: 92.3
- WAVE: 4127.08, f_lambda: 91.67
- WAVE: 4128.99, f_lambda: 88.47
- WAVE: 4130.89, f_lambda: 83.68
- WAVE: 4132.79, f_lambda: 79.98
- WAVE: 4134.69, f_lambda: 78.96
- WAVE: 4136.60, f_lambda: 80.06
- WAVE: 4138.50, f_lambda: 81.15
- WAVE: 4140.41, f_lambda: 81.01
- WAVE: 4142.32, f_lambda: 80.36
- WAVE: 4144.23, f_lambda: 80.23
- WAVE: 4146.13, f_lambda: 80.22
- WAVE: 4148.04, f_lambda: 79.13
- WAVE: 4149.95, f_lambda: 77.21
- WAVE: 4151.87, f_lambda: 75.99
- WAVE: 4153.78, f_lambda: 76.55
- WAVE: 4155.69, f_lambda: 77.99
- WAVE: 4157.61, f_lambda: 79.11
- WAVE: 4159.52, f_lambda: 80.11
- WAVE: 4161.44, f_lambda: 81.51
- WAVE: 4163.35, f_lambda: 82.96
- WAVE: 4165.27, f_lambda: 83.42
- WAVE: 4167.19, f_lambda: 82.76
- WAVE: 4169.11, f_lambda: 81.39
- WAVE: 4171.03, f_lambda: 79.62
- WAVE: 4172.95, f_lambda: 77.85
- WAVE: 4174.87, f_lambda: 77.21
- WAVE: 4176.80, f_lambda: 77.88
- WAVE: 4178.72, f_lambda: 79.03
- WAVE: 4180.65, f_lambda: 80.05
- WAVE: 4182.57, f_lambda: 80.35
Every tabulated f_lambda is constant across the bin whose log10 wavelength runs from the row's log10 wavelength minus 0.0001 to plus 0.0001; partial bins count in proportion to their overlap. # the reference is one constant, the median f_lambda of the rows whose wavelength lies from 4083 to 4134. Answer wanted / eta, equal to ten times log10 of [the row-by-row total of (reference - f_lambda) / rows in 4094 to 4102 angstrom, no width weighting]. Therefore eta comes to 15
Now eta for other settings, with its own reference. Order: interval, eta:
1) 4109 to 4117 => 3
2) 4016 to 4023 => 7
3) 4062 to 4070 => 11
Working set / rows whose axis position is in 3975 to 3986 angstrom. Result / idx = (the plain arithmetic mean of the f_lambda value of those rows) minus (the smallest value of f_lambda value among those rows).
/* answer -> 12.5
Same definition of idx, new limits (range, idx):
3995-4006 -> 2.0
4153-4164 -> 3.2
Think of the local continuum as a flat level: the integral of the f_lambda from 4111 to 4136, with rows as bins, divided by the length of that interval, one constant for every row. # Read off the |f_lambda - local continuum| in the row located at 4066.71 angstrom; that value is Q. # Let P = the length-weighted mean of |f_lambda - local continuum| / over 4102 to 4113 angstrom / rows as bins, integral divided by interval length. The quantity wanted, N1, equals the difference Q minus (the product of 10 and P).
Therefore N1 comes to -51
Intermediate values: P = 5.4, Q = 3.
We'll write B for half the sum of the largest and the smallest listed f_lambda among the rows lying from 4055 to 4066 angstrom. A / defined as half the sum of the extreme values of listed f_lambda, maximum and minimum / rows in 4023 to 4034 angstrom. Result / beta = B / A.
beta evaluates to 0.99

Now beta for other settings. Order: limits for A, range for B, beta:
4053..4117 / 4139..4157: 0.93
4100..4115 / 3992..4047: 1.04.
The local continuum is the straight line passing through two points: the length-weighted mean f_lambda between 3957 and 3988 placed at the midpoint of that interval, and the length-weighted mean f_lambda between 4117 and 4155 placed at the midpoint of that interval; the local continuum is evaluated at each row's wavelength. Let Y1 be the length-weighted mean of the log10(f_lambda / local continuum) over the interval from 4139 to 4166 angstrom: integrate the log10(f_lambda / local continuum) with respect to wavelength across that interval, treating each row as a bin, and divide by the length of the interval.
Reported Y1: -0.03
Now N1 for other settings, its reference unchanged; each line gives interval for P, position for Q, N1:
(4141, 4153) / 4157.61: -71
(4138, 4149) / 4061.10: -60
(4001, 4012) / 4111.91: -45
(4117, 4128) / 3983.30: -15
